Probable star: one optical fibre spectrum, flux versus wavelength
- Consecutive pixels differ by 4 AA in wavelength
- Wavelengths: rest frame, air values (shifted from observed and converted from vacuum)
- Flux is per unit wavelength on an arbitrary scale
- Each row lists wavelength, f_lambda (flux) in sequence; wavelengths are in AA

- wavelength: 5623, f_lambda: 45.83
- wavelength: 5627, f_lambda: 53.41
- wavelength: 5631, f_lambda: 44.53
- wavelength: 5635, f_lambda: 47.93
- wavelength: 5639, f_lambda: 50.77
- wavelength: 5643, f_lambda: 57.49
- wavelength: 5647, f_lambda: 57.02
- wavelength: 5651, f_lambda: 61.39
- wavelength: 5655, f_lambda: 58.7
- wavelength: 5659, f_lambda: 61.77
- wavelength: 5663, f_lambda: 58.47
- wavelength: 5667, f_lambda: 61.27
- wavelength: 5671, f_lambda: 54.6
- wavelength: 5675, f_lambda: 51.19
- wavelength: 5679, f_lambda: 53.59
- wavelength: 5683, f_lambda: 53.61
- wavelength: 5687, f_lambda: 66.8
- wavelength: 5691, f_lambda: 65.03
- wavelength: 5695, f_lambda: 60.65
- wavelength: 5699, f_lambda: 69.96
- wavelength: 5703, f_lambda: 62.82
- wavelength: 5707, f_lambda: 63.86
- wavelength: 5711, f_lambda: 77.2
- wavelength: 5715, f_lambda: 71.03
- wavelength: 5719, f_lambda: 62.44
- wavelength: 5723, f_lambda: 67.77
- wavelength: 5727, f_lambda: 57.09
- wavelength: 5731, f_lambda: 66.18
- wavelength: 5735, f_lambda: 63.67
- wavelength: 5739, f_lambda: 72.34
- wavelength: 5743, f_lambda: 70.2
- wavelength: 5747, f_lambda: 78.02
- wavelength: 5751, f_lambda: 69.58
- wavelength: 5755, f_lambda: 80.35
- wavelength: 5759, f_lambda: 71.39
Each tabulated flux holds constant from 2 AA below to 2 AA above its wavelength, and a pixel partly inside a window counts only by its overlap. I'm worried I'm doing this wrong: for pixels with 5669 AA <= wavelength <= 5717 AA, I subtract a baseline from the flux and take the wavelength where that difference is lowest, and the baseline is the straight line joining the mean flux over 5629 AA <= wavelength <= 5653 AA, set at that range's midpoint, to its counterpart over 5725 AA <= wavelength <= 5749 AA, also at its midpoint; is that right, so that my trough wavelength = 5675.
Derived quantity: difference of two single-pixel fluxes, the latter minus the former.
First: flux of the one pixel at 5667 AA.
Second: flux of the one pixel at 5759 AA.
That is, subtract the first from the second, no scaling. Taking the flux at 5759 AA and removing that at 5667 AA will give 10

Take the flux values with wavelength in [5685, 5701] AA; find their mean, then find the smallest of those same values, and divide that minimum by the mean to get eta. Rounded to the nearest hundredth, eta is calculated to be 0.92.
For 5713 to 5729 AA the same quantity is 0.88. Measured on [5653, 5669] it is 0.97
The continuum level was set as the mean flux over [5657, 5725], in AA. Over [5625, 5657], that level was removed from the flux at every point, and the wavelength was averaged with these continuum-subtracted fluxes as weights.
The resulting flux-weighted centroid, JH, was 5636.5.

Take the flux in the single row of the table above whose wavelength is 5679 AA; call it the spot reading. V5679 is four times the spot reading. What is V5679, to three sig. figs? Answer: 214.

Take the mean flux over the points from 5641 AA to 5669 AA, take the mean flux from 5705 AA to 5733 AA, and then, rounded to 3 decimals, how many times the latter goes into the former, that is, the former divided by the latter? 0.894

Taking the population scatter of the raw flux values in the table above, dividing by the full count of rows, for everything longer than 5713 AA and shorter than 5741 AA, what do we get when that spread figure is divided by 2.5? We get 1.95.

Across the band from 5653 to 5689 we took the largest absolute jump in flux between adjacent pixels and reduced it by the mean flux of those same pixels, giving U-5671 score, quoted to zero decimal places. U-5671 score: -45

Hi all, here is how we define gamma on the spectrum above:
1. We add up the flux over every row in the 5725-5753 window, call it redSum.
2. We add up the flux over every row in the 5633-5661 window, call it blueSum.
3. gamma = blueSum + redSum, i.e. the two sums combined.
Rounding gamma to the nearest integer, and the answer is 872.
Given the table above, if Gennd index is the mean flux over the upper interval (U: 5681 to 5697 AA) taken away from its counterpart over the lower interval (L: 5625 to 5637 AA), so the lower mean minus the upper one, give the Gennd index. -13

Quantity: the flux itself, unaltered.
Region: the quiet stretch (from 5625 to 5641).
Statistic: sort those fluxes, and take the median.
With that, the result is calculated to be 49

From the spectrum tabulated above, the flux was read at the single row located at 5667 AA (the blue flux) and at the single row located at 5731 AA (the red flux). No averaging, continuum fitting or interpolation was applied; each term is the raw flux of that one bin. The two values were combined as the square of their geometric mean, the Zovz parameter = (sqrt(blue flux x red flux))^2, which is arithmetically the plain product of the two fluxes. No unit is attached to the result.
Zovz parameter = 4055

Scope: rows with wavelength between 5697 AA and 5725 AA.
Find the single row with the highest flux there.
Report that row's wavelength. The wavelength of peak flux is 5711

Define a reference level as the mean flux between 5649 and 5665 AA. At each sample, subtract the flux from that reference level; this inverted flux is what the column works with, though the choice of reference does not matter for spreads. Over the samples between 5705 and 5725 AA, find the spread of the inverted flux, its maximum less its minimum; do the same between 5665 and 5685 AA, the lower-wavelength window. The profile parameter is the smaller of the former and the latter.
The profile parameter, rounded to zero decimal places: 10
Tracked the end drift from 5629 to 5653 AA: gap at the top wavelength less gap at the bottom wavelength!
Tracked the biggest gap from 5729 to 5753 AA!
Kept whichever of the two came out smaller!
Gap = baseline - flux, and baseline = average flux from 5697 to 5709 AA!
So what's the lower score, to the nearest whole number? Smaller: -17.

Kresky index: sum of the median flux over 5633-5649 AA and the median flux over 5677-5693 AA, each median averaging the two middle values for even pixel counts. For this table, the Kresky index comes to 113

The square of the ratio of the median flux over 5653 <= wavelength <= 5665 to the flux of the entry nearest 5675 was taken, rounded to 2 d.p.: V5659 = 1.31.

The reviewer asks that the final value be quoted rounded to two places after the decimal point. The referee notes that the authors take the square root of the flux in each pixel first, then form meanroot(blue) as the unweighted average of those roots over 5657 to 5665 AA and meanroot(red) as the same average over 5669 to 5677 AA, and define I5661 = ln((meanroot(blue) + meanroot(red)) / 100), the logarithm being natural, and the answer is -1.90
